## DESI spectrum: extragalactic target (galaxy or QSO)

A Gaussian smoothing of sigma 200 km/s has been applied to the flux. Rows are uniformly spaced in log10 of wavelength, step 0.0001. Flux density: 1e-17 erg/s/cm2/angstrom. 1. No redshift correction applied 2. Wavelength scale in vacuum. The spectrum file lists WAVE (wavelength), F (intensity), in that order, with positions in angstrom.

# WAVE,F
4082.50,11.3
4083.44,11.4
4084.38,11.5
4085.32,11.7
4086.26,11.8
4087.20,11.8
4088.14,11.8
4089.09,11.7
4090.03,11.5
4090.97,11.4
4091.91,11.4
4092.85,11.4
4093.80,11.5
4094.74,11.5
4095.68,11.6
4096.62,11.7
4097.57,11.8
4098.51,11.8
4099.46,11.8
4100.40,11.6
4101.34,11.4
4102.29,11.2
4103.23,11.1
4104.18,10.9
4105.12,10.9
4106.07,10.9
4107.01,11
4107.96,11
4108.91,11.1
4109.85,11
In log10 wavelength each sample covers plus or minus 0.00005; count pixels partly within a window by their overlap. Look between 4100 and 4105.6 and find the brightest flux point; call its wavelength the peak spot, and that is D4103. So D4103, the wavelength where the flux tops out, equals 4100.40 angstrom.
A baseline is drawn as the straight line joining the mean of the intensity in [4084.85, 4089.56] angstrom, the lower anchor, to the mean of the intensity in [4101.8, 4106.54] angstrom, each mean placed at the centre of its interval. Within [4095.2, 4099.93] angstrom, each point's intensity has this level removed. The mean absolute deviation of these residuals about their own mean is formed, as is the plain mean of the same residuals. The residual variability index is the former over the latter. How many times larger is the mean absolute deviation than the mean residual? 0.3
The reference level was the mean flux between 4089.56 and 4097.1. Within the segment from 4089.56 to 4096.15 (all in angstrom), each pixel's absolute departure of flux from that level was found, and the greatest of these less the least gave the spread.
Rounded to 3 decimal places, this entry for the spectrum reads 0.100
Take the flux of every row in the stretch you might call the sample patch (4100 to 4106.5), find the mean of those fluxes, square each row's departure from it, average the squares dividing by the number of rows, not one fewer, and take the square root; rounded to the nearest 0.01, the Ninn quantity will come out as 0.26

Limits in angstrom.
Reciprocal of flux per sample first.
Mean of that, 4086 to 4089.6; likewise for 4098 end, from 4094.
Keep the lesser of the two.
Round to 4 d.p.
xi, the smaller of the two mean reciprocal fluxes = 0.0849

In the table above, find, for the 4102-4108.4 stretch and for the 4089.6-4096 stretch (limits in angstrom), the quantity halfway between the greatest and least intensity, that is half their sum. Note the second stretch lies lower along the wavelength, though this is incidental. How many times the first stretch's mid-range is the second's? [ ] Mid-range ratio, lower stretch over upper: 1.04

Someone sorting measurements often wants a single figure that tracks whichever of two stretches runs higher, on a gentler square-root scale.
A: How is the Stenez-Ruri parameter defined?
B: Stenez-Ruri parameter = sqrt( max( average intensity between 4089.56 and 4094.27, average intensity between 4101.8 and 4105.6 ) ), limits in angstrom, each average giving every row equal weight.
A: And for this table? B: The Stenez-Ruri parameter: 3.38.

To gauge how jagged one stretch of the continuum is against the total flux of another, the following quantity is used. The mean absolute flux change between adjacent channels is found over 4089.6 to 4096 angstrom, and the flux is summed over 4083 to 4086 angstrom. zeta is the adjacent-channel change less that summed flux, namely -35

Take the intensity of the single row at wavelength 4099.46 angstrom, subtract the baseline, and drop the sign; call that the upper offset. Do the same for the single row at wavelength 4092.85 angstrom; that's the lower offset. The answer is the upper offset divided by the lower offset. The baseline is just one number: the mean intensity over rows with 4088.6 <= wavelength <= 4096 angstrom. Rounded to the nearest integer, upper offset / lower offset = 3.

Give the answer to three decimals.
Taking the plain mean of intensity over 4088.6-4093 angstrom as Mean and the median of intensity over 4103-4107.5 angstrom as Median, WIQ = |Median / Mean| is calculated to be 0.949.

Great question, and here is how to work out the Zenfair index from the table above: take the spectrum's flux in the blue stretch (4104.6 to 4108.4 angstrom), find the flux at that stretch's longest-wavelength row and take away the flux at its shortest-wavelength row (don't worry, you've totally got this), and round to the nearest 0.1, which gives 0.1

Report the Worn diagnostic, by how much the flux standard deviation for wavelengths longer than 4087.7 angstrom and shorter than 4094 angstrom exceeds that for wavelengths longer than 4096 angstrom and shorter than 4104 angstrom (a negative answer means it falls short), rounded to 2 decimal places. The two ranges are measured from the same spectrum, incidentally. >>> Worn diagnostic -0.12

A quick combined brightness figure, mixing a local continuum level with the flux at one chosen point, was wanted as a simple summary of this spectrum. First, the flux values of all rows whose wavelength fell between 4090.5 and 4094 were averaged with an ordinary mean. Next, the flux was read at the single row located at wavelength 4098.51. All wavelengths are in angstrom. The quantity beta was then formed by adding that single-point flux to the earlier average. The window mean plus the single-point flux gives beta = 23.2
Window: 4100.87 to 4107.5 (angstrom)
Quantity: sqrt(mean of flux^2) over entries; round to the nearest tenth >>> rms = 11.1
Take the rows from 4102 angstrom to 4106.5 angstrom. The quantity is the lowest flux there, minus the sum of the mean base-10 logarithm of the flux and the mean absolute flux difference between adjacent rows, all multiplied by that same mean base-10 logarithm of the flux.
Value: 10.2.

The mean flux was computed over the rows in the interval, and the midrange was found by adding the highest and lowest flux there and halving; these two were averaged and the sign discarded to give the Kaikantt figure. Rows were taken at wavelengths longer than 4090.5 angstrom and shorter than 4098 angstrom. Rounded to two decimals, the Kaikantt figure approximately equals 11.57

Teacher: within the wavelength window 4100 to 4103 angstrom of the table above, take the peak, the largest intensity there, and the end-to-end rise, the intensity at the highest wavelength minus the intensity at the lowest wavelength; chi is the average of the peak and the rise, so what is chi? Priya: 5.60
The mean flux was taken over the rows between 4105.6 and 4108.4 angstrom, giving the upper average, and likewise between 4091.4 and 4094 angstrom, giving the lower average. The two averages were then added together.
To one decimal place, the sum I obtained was 22.4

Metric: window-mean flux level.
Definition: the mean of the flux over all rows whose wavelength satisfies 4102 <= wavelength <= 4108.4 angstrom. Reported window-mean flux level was 11.00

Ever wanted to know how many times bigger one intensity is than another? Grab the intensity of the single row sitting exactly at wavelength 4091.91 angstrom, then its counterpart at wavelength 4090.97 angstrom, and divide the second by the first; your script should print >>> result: 1.00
